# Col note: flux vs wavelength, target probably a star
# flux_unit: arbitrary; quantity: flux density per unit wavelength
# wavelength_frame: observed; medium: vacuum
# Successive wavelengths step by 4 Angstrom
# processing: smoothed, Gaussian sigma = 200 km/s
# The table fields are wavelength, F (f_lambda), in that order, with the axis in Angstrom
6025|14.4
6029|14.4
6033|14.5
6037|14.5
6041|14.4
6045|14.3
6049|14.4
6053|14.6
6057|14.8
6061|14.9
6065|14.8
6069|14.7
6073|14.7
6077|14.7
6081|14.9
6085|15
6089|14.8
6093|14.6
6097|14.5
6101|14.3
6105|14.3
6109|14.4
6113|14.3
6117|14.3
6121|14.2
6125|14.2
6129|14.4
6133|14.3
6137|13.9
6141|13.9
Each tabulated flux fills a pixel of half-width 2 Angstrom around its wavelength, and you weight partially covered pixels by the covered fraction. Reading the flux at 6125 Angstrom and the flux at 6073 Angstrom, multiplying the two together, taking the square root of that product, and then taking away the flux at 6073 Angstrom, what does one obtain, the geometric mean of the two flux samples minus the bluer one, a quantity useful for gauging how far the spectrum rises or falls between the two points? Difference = -0.25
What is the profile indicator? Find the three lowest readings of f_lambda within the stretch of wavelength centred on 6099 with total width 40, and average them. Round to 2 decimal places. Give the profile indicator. 14.30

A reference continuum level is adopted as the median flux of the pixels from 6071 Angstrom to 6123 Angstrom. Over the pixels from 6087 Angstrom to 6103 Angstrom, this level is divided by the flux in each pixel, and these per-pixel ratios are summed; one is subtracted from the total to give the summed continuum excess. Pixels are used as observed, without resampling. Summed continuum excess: 2.99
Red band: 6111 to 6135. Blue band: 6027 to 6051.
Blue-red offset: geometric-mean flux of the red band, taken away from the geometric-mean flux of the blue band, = 0.13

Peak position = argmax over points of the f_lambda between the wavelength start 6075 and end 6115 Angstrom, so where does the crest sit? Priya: 6085 Angstrom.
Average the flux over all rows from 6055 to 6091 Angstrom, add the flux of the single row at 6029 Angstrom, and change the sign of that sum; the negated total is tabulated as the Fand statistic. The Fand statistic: -29.2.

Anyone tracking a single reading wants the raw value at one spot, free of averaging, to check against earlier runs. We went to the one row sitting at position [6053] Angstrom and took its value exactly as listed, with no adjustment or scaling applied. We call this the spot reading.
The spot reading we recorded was 14.6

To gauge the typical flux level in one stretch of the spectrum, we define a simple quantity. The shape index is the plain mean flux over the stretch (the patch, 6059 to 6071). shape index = 14.8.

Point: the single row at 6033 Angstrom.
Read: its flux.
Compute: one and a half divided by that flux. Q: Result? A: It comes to 0.103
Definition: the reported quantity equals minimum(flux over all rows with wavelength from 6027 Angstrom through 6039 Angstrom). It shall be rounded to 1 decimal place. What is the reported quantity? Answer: 14.4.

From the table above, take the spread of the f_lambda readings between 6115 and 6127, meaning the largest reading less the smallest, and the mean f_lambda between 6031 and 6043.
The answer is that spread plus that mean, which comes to 14.6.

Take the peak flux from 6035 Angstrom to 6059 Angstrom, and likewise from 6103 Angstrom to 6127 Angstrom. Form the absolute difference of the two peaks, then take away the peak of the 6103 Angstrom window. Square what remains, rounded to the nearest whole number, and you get 196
